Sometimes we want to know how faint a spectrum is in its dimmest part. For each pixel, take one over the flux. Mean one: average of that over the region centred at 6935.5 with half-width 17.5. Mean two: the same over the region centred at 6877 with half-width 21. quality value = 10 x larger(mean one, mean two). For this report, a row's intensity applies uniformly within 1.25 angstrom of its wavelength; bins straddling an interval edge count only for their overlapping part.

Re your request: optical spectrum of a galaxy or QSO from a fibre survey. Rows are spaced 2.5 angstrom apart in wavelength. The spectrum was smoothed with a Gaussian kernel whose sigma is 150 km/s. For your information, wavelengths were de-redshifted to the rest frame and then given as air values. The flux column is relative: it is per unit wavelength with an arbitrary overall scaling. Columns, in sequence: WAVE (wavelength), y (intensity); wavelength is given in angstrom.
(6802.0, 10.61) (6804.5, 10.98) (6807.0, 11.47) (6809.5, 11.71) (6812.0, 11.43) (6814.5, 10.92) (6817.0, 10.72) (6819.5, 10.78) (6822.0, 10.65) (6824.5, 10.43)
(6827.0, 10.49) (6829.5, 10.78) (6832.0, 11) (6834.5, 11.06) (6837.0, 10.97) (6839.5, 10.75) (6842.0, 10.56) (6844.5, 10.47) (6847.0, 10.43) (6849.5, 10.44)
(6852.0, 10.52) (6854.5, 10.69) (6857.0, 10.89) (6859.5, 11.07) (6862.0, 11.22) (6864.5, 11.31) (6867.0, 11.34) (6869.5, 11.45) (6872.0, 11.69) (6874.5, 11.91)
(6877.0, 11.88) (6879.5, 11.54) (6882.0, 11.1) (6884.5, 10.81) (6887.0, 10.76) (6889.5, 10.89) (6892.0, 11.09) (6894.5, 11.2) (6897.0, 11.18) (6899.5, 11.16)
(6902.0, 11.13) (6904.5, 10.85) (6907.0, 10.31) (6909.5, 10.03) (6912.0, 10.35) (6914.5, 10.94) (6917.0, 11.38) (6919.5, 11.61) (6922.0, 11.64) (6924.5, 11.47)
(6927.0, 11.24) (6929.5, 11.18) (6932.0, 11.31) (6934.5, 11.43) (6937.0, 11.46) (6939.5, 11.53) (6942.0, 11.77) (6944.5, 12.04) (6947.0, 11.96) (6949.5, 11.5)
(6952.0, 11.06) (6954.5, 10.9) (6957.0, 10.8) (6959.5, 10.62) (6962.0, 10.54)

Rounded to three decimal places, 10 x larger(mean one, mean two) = 0.889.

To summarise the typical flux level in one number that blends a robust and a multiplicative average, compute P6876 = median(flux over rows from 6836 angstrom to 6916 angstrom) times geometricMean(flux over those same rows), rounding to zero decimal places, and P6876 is 120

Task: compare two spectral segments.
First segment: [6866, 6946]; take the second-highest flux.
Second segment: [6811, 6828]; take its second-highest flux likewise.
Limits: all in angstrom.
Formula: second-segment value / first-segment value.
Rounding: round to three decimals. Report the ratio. 0.917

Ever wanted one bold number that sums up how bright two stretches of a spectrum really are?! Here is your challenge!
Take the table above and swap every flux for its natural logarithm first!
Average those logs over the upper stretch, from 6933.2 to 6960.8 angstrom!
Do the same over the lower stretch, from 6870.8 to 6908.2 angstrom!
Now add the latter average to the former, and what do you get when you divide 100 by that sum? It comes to 20.7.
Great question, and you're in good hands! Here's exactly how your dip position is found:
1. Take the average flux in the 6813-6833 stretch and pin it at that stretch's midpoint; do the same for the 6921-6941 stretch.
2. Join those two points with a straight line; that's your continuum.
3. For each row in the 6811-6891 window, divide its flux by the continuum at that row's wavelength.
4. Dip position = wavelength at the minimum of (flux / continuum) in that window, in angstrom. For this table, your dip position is 6849.5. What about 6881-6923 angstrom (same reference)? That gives 6909.5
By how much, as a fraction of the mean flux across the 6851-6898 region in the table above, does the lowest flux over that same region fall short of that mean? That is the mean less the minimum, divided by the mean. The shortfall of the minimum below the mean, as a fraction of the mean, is 0.060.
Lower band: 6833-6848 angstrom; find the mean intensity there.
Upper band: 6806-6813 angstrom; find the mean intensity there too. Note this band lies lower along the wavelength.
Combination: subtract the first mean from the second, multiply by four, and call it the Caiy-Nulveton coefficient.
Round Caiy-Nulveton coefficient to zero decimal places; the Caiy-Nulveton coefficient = 3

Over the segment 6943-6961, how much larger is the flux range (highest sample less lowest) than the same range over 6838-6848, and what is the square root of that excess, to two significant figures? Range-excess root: 1.0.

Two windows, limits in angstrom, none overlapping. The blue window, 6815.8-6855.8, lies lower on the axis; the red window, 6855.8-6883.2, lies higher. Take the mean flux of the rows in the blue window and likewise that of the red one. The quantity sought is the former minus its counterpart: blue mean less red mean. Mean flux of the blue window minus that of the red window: -0.73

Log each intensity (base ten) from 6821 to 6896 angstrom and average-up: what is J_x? 1.04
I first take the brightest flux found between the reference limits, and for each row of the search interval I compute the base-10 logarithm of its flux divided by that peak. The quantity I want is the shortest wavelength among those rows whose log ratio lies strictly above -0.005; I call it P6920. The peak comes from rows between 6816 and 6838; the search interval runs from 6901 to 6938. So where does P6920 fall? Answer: 6902.0 angstrom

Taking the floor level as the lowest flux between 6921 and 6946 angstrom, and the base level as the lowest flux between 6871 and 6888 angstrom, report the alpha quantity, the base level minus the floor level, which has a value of -0.42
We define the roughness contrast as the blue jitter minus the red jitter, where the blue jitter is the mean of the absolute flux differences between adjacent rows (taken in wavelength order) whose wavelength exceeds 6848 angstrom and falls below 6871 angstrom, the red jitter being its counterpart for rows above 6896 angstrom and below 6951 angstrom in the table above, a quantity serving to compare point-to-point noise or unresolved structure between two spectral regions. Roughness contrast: -0.094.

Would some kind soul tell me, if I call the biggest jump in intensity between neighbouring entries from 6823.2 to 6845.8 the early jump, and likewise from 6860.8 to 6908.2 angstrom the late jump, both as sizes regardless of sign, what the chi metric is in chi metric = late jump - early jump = 0.25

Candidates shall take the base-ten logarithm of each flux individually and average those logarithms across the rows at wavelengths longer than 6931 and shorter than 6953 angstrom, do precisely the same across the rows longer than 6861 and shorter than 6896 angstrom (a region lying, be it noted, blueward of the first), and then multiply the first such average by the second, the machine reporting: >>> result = 1.119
